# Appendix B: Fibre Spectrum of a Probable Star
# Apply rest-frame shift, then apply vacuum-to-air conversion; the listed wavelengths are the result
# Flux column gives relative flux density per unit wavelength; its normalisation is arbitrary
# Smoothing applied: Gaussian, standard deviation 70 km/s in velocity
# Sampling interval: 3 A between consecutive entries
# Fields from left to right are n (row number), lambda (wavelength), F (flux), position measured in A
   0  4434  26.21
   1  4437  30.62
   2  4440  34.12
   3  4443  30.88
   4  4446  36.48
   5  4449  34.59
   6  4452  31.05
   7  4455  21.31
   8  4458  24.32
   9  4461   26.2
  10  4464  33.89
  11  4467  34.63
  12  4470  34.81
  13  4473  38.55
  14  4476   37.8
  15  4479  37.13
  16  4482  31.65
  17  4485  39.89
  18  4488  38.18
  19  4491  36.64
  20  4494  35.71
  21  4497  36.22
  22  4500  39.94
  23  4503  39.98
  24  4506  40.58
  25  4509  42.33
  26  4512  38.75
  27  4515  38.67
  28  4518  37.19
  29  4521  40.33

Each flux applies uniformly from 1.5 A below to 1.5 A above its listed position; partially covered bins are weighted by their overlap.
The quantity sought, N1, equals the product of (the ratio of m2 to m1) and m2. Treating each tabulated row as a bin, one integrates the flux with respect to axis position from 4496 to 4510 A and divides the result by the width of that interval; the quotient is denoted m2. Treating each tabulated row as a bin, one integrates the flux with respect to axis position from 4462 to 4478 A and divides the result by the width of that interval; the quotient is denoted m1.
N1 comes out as 45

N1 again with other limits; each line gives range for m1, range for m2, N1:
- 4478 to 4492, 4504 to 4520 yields 43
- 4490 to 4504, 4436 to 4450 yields 30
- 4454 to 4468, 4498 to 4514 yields 57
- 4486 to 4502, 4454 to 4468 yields 21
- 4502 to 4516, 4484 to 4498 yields 35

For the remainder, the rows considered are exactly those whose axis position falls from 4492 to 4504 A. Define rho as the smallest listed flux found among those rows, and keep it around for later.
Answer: 35.71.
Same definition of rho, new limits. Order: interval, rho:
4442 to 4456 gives 21.31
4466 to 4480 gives 34.63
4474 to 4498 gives 31.65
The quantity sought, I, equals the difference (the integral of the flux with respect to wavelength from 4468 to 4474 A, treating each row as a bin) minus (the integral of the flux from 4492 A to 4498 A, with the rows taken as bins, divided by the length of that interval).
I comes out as 182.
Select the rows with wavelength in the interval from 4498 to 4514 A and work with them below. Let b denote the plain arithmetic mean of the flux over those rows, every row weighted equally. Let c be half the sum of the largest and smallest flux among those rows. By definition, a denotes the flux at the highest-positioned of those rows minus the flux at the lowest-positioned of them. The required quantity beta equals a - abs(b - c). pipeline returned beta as -1.4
